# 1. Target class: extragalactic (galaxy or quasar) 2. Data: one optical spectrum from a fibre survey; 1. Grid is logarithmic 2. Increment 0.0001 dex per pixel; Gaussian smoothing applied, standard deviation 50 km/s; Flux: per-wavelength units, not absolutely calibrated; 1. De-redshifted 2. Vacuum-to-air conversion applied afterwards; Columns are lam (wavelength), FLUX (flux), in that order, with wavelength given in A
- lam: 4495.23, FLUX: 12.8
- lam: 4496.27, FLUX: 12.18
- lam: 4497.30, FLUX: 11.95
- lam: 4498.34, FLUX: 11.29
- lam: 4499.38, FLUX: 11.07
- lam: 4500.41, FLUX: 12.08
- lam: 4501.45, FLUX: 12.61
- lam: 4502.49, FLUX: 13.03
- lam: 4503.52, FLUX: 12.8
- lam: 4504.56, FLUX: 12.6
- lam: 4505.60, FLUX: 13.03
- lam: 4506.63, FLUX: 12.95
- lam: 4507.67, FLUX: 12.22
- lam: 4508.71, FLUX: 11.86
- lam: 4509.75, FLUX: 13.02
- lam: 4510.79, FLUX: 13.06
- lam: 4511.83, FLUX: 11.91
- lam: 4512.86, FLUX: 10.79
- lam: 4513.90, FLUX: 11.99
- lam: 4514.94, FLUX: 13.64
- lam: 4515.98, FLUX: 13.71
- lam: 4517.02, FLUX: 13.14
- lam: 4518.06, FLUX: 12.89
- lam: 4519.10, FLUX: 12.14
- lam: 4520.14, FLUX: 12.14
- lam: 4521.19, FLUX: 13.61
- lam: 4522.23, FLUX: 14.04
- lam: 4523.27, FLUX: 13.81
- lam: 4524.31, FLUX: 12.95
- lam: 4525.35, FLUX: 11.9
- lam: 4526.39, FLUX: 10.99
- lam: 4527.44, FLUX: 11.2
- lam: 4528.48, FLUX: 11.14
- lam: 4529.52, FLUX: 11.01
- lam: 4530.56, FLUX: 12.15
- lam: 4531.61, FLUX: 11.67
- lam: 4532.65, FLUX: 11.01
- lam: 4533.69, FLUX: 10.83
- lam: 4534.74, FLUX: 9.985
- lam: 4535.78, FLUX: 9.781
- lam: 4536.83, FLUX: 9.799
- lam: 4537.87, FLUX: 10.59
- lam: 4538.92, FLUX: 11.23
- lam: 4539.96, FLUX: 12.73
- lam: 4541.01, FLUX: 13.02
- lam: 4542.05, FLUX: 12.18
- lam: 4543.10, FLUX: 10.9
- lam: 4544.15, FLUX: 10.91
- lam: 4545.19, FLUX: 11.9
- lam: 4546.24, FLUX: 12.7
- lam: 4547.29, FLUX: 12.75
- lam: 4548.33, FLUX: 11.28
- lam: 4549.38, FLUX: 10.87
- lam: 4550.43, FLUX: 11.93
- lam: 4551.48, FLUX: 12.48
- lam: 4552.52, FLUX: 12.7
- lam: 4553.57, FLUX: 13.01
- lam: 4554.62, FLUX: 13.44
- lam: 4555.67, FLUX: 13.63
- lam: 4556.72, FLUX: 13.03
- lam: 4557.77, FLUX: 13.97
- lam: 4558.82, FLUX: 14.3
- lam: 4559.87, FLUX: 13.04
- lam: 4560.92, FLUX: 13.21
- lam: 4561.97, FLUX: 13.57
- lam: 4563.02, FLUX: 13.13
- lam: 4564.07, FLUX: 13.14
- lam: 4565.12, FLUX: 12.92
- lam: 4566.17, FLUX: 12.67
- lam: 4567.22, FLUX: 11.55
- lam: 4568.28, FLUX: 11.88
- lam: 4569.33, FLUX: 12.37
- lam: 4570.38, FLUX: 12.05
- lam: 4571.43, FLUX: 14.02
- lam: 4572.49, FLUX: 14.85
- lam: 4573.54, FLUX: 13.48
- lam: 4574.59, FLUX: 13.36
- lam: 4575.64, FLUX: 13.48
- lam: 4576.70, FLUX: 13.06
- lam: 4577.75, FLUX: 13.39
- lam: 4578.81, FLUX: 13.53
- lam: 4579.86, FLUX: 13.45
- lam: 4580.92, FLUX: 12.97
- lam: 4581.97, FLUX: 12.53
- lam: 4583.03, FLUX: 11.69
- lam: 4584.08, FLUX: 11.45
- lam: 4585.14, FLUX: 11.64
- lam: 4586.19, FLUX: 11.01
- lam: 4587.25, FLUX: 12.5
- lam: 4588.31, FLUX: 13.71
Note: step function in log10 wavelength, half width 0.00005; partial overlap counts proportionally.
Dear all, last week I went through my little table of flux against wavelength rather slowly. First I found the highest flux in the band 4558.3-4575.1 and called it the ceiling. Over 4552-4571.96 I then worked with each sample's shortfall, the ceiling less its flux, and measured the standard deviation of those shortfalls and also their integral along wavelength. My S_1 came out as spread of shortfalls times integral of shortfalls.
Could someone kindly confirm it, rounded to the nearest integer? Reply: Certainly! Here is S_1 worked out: 26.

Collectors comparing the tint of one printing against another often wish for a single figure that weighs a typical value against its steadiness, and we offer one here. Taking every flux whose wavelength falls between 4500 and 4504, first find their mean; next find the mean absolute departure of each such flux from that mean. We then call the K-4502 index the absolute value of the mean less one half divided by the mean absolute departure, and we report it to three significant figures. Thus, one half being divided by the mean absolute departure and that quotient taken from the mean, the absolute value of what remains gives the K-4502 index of 10.9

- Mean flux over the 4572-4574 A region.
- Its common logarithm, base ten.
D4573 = 1.15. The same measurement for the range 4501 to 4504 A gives 1.11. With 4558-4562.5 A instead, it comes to 1.13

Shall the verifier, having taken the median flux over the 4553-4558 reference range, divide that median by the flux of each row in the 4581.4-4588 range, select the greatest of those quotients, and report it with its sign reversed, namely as -1.22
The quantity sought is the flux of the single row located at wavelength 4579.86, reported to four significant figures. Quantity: 13.45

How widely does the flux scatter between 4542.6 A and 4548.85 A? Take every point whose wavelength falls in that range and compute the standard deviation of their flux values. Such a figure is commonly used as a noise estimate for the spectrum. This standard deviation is 0.8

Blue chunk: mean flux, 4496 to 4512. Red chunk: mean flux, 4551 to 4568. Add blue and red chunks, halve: 12.7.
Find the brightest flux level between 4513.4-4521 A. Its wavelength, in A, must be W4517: 4515.98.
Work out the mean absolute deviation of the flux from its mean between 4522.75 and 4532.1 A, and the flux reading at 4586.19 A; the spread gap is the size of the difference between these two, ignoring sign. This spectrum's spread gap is 10.3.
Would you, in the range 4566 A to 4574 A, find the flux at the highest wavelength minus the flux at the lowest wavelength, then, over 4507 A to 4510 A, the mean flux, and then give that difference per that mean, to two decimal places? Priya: 0.07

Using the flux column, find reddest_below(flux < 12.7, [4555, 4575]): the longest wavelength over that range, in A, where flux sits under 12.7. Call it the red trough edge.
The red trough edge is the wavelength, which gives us 4570.38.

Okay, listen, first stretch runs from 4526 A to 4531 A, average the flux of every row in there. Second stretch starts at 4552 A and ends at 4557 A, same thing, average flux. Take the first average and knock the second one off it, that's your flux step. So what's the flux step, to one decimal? -1.9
